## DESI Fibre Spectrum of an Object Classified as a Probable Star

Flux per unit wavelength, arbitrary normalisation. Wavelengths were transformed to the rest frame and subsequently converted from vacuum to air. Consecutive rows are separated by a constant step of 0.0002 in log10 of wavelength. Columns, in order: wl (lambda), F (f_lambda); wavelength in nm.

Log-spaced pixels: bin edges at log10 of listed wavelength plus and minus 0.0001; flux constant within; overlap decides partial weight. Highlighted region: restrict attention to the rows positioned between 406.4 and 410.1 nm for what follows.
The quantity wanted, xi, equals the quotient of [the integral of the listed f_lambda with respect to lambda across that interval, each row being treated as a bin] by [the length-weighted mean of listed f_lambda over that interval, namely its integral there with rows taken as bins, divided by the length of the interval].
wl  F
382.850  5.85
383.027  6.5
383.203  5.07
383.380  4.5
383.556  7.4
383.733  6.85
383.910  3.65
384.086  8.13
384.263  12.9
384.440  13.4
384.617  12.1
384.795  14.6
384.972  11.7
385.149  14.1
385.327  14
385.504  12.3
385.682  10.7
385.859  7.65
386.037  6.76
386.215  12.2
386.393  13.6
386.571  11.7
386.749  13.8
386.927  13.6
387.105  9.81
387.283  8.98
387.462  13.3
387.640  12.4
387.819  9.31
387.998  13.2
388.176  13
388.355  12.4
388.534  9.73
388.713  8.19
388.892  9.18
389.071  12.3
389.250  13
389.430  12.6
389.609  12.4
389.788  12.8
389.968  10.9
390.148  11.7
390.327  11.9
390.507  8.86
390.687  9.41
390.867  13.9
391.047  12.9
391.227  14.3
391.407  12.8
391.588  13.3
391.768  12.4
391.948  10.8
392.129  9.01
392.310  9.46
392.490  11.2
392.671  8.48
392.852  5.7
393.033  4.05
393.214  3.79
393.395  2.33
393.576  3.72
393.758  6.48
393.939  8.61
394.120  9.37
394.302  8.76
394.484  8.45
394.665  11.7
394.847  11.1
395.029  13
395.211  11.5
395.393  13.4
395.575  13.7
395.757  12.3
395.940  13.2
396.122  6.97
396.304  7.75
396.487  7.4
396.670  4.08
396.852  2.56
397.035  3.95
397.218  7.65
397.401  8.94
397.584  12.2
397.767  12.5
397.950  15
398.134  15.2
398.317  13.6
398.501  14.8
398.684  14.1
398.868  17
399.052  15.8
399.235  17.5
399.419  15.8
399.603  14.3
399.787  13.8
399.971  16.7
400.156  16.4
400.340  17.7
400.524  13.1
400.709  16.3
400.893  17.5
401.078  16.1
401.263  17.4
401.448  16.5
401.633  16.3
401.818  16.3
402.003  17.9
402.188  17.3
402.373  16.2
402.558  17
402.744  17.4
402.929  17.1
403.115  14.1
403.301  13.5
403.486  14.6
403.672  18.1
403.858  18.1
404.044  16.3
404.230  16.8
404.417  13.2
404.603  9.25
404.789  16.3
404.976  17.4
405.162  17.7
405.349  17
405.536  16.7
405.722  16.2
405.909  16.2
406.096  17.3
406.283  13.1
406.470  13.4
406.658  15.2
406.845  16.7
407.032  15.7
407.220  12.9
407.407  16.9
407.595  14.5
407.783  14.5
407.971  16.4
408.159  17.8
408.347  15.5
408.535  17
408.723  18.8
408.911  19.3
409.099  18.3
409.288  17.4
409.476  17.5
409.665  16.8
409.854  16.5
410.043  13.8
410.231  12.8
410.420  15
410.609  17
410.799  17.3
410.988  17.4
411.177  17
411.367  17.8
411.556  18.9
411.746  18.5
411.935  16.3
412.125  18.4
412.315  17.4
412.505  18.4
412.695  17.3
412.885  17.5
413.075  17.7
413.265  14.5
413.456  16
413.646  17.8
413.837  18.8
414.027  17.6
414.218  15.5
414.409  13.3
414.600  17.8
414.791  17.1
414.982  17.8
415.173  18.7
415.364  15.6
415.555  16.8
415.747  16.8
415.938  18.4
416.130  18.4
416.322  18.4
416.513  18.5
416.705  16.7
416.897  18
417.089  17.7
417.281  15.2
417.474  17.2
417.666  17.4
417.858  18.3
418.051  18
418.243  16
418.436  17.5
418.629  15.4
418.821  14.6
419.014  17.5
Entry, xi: 3.70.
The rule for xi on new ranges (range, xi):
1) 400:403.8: 3.80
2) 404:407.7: 3.70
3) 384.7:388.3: 3.60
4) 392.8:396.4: 3.60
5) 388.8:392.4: 3.60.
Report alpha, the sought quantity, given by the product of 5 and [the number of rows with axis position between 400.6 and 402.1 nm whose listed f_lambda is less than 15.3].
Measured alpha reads 0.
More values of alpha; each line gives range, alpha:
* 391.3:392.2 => 25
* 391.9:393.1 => 35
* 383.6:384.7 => 30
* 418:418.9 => 5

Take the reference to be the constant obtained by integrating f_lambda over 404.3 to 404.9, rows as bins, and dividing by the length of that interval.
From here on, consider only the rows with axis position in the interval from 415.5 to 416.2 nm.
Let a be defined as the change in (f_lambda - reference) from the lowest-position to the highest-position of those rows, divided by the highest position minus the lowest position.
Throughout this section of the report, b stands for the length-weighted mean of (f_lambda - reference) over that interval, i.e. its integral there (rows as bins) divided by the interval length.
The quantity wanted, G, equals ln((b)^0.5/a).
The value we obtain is -0.3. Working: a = 2.8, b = 4.4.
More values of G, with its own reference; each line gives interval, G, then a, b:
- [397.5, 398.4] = -1.0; 1.9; 0.5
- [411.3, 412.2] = 1.0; 0.8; 4.8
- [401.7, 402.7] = 0.7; 0.9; 3.8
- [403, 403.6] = -0.2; 1.3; 1.1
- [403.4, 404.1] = -0.5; 3.0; 3.6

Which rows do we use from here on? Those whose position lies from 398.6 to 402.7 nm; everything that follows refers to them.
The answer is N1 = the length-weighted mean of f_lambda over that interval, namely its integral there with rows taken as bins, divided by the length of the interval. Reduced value 16.2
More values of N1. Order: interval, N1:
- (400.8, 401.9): 16.7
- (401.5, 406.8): 15.9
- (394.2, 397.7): 9.4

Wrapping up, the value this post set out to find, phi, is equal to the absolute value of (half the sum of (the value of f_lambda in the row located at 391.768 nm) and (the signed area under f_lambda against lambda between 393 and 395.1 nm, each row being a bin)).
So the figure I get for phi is 14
